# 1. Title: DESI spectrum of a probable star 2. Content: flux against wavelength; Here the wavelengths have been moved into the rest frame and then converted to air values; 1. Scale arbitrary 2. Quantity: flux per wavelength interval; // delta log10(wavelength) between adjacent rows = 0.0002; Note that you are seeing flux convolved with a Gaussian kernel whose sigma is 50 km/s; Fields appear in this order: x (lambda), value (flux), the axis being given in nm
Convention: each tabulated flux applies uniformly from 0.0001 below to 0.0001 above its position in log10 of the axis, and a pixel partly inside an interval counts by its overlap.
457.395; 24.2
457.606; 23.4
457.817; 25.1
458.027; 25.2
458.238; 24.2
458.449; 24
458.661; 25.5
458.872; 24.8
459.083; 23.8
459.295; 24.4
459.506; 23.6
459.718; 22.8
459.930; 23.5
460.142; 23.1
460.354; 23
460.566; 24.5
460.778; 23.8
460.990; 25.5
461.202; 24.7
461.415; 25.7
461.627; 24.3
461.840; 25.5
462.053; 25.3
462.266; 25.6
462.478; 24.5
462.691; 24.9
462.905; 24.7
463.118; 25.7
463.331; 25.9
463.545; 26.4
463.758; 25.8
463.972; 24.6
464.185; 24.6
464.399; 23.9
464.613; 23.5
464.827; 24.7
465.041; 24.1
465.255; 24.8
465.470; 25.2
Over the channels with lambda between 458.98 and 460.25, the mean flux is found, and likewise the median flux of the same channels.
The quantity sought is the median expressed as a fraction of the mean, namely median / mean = 1.00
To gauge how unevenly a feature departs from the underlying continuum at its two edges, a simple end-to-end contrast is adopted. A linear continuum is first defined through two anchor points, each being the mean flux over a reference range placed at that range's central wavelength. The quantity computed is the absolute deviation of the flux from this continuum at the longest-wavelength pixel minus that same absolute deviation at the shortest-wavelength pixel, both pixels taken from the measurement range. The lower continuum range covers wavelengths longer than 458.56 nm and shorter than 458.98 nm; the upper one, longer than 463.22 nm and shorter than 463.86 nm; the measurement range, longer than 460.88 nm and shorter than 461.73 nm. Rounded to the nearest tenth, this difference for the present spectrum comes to 1.3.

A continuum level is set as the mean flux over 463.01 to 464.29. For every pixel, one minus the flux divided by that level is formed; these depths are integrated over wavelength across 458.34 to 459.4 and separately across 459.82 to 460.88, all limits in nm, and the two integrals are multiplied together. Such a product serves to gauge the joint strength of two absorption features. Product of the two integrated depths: 0.003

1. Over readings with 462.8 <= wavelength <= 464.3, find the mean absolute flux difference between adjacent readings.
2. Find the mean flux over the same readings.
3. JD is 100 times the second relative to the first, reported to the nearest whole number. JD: 4352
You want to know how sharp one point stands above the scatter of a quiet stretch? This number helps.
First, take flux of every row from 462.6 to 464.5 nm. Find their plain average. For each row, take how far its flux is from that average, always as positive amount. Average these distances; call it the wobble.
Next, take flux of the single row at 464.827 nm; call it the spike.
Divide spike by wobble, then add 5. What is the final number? 40.5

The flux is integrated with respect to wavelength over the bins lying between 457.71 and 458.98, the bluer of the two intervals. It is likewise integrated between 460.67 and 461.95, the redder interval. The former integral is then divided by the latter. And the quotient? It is 0.99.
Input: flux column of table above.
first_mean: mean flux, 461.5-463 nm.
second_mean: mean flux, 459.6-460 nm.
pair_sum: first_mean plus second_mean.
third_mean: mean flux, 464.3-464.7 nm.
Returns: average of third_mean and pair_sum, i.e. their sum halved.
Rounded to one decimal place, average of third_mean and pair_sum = 35.9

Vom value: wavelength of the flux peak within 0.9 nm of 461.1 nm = 461.415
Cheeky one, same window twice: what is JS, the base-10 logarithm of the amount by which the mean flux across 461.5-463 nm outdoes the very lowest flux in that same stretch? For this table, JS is -0.17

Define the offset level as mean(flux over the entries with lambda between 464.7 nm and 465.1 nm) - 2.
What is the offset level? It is 22.4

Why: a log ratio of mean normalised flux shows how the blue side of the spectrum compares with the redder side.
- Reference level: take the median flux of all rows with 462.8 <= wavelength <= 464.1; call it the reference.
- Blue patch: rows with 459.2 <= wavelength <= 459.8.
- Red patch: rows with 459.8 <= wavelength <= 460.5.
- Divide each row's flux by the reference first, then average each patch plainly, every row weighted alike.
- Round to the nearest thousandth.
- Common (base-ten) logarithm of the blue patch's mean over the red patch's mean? 0.007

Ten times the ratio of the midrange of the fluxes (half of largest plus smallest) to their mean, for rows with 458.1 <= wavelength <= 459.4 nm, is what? 10.08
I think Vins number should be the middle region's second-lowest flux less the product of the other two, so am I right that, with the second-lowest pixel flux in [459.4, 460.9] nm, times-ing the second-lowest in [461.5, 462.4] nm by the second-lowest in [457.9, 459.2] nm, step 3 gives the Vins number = -584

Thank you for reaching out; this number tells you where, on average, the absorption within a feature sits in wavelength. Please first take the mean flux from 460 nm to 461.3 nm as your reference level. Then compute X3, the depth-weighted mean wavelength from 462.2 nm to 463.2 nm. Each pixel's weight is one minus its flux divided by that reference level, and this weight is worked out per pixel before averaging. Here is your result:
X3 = 462.71 nm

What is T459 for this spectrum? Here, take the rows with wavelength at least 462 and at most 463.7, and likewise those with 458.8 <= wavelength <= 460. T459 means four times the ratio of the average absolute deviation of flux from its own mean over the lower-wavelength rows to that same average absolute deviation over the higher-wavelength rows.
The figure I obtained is 4.0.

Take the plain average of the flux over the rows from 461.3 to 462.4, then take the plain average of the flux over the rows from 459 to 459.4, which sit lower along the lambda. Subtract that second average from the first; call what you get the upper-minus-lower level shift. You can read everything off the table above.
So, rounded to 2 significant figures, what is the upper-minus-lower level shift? 1.2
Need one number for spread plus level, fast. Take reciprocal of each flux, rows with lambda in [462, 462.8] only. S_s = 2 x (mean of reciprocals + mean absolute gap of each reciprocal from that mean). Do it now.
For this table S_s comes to 0.0810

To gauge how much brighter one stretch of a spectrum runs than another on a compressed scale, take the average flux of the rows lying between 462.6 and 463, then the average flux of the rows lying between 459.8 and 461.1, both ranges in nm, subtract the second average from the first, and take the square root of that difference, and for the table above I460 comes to 0.9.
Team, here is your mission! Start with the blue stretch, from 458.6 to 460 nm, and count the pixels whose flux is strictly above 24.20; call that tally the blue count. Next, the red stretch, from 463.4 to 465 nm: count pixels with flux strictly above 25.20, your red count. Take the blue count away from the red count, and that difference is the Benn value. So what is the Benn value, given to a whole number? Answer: -1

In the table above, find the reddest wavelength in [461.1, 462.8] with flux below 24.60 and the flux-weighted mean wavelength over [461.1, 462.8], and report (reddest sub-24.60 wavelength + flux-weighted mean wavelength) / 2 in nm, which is 462.21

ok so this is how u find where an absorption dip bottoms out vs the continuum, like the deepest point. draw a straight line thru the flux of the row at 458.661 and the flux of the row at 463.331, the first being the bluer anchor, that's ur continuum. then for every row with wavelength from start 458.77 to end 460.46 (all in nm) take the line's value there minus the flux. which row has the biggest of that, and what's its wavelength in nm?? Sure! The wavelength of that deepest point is 459.718 nm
